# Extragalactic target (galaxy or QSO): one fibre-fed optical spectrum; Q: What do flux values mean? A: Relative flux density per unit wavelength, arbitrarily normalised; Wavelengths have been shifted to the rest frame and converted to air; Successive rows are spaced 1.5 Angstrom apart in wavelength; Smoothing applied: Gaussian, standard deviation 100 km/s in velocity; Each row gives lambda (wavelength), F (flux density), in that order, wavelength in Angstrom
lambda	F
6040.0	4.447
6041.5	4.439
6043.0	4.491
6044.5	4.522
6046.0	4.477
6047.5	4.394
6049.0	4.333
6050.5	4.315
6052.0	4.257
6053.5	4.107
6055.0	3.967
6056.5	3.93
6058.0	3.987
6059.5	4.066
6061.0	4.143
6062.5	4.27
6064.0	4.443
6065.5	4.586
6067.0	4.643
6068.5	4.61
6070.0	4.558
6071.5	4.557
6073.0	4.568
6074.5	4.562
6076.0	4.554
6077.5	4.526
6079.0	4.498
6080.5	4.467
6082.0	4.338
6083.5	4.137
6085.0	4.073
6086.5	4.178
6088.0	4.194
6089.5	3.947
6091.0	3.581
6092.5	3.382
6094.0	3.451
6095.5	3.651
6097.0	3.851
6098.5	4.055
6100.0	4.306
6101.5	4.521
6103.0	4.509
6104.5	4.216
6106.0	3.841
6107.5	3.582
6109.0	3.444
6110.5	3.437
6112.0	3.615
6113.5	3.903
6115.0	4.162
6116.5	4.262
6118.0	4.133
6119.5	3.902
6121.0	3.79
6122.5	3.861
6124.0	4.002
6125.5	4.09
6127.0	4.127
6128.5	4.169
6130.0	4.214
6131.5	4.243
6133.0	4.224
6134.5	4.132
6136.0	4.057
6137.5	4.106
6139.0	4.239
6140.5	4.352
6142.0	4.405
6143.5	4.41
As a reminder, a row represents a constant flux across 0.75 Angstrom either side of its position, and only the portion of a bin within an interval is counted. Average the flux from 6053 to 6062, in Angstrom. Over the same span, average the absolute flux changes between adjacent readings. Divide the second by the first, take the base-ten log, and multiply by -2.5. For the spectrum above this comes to 4.3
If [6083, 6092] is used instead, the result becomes 3.5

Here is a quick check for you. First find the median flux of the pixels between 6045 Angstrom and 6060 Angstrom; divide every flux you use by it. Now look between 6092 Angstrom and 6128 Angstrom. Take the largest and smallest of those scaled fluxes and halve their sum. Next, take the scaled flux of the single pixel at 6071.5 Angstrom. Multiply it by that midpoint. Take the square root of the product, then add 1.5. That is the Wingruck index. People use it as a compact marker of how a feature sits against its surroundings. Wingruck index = 2.515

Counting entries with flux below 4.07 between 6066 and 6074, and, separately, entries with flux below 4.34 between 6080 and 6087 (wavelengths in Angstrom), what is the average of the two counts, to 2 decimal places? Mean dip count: 2.00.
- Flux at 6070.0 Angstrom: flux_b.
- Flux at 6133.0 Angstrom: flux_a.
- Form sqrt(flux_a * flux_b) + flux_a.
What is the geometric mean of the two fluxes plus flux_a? 8.6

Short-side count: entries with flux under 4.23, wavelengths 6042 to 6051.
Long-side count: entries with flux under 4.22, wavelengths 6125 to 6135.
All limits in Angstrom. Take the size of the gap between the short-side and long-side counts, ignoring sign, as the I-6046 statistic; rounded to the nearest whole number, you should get 5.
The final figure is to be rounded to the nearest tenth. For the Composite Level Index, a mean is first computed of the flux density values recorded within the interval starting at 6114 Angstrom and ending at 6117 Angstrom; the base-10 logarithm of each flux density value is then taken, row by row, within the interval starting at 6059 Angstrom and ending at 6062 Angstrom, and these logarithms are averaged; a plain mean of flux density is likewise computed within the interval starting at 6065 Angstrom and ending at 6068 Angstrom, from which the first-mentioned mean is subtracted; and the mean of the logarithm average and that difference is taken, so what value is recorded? 0.5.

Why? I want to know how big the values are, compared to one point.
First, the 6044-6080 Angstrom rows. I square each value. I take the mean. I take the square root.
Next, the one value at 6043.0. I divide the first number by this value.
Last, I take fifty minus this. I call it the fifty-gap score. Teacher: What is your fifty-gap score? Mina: 49.0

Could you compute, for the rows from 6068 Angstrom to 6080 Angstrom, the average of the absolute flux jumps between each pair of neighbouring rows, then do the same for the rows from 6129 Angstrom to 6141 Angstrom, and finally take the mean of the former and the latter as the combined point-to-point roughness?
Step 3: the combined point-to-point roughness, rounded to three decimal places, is 0.046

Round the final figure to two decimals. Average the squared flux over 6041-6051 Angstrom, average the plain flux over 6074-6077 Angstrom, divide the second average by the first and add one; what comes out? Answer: 1.23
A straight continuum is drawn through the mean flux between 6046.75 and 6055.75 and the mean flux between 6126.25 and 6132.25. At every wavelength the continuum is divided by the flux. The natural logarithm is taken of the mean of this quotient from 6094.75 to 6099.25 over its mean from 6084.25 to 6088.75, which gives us 0.07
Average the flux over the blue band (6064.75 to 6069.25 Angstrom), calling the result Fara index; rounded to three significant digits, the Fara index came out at 4.61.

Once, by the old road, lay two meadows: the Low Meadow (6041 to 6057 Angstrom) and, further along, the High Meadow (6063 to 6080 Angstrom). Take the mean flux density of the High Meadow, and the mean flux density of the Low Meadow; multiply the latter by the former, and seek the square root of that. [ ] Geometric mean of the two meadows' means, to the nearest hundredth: 4.42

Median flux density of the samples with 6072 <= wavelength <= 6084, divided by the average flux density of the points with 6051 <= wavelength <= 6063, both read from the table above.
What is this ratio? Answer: 1.10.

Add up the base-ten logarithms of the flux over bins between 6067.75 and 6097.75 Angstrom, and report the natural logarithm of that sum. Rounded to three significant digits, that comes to 2.52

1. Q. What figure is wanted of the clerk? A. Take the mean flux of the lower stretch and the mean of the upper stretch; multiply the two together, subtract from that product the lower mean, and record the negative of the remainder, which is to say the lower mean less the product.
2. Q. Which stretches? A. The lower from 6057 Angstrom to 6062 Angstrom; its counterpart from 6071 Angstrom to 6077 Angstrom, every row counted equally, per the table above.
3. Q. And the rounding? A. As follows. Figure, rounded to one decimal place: -14.5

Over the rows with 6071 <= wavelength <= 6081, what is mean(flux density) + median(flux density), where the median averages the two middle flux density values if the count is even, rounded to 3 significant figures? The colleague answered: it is 9.09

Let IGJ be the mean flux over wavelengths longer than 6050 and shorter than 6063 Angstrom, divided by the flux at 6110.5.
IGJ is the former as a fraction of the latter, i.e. 1.20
